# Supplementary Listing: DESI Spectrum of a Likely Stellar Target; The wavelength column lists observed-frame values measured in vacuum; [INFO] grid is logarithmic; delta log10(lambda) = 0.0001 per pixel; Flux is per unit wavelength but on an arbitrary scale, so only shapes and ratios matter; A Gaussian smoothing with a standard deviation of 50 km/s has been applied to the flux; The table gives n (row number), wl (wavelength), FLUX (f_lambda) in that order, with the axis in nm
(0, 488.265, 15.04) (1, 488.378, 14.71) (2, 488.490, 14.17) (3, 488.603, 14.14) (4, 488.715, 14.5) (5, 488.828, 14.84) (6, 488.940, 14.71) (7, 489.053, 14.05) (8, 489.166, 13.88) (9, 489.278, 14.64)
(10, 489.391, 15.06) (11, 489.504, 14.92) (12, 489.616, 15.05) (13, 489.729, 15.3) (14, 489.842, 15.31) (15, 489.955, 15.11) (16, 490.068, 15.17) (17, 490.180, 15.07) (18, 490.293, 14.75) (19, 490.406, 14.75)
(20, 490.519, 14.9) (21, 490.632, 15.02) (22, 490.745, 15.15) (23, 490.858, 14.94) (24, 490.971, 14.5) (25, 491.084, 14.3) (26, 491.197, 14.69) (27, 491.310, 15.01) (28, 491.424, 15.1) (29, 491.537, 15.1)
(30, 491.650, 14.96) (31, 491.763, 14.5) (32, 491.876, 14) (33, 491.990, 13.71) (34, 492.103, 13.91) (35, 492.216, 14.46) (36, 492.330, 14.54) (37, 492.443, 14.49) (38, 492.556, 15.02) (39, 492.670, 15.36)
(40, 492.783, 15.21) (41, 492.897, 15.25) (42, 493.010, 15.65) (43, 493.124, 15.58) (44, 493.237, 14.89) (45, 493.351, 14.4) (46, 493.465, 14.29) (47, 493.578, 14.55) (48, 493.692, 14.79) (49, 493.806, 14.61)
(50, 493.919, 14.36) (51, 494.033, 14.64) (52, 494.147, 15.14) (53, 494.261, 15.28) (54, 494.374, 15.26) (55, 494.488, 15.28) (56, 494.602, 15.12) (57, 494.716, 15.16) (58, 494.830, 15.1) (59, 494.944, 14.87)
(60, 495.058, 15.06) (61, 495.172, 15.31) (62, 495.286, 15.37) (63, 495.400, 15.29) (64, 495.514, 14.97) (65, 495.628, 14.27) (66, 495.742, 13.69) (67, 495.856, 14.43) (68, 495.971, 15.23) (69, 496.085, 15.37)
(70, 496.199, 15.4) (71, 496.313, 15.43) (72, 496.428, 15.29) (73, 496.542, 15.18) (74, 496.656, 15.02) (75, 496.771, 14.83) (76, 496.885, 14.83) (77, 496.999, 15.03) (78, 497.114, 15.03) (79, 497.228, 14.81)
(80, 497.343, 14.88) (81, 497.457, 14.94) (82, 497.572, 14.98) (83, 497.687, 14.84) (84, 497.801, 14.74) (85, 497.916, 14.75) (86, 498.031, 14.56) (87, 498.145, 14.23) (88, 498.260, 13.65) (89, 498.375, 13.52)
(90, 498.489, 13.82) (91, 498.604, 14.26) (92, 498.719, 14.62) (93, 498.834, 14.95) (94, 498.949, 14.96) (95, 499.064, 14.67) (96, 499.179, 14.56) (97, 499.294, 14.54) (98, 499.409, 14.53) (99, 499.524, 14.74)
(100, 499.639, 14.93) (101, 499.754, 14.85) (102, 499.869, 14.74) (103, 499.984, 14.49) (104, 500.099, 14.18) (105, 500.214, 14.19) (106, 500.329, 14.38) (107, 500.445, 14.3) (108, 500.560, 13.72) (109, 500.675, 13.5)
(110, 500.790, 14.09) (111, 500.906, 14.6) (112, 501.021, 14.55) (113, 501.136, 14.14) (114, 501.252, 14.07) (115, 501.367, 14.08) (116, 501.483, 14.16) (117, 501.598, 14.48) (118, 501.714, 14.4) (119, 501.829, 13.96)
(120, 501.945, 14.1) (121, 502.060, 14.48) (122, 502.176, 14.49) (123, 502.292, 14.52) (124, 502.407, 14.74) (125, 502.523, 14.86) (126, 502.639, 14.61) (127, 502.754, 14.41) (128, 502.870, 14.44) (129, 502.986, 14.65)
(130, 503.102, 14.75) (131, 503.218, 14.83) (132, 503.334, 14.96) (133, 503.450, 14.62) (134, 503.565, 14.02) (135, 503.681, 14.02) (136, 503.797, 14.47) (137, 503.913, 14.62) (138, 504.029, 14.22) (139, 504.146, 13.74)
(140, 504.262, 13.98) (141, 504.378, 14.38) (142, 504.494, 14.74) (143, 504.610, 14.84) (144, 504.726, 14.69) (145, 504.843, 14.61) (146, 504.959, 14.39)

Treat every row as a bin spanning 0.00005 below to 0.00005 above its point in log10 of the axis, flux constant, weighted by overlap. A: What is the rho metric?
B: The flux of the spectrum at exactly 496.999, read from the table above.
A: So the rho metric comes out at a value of 15.03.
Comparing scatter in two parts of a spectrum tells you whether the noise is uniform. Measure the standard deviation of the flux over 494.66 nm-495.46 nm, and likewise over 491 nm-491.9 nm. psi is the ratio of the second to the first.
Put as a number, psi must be 2.4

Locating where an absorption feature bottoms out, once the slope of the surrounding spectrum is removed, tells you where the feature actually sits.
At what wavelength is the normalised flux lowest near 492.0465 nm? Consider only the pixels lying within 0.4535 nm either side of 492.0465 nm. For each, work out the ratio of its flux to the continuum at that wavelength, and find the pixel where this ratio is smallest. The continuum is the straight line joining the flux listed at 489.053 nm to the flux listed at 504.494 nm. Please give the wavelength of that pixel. 491.990 nm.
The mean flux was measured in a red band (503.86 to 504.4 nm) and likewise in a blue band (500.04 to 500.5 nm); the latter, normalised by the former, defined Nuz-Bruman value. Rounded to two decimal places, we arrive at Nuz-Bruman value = 1.01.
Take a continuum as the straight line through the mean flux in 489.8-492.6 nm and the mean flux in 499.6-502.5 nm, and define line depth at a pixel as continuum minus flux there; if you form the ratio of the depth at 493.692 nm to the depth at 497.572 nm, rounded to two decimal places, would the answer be 0.31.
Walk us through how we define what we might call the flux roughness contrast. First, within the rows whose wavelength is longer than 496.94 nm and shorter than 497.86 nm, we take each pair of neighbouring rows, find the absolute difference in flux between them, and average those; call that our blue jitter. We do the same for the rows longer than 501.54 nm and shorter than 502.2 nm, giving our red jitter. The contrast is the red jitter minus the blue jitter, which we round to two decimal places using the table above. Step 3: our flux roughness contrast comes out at 0.12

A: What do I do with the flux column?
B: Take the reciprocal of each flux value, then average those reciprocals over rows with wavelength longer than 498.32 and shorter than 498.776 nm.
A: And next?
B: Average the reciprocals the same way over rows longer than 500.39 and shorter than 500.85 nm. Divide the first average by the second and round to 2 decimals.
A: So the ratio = 0.99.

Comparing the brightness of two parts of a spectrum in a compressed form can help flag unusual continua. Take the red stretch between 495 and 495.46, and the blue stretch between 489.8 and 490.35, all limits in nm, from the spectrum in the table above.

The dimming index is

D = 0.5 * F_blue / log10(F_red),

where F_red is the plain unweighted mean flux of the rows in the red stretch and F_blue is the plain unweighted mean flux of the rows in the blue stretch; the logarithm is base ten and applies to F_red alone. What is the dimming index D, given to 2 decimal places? 6.37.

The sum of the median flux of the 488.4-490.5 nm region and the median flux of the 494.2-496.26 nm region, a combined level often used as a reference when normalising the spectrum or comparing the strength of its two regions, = 30.0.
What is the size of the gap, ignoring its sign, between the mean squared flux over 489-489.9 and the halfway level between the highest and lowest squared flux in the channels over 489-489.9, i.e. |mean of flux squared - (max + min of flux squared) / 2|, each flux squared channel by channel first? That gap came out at 5.1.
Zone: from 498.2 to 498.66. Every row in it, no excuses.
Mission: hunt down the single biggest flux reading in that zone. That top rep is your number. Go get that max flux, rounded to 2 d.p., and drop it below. 14.26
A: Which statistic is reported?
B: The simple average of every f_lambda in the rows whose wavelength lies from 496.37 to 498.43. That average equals 14.7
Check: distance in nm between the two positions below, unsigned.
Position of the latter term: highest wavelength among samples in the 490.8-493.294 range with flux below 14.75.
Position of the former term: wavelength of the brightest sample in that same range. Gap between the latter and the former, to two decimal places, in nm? 0.57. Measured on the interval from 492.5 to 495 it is 1.02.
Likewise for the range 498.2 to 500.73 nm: 1.73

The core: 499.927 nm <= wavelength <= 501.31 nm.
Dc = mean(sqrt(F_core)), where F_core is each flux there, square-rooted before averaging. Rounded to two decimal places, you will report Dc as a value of 3.77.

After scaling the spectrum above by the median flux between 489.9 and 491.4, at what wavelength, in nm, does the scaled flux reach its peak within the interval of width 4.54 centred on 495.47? 496.313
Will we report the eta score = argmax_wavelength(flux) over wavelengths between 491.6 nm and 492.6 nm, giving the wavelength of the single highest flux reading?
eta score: 492.556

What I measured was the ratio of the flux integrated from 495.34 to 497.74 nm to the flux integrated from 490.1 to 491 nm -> 2.7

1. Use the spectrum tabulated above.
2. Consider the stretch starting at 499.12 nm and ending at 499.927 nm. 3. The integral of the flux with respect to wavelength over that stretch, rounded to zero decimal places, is 12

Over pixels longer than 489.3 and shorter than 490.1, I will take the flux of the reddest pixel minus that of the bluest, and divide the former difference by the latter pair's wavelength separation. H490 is 0.2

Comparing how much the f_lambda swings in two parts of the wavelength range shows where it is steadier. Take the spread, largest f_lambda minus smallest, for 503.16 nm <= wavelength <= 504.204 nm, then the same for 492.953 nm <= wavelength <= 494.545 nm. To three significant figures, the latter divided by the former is 1.11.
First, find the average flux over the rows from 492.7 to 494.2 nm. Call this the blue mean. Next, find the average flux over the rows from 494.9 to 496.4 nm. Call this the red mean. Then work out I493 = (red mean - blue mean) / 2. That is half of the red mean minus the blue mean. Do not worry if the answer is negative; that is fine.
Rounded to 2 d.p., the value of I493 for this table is 0.05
